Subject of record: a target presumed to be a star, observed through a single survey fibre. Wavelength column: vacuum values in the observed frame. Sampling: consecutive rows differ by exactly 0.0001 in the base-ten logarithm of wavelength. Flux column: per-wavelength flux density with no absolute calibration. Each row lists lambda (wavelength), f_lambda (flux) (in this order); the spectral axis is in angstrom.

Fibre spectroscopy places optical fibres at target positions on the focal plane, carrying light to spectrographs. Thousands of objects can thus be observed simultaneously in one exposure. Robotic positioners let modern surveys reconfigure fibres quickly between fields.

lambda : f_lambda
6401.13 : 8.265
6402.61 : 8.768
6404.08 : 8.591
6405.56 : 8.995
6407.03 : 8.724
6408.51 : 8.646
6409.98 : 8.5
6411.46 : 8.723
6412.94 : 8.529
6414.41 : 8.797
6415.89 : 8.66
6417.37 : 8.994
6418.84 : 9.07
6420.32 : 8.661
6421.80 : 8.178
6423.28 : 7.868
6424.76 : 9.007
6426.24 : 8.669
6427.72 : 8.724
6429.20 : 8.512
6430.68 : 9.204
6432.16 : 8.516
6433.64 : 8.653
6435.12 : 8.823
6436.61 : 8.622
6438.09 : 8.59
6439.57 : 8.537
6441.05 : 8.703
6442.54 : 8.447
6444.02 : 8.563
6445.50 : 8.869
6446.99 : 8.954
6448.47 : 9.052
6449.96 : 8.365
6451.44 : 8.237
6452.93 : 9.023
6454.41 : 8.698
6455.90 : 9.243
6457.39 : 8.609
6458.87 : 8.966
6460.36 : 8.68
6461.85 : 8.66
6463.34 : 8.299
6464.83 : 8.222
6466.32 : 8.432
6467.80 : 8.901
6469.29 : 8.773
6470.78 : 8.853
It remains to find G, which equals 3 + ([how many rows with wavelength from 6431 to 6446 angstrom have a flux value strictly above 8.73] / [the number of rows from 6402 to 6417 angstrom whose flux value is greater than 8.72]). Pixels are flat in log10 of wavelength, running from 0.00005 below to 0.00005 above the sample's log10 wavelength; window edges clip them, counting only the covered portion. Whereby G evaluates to 3.4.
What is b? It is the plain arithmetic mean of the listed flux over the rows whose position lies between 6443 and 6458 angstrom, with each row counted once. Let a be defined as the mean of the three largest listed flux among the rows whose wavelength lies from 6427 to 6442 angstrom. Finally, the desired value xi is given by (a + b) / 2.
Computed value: 8.84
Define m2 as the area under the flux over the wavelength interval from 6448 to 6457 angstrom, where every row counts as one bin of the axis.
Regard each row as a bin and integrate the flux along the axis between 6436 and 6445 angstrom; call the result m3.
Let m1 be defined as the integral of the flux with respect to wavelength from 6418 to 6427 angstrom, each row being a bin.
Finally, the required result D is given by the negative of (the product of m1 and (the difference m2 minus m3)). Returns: -110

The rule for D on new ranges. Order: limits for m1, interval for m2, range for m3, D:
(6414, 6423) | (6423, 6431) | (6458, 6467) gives 581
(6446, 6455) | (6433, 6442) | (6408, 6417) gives 8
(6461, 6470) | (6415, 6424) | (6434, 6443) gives 32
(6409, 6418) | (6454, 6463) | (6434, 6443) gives -114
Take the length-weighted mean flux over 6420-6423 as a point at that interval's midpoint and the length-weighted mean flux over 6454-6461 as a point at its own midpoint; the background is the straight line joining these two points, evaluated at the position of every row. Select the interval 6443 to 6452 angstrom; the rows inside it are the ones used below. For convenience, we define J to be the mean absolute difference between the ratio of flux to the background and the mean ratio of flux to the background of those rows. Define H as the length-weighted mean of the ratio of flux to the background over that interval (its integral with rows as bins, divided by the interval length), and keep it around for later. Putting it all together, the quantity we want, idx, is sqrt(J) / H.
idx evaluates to 0.185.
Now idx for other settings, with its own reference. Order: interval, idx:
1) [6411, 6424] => 0.182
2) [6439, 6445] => 0.097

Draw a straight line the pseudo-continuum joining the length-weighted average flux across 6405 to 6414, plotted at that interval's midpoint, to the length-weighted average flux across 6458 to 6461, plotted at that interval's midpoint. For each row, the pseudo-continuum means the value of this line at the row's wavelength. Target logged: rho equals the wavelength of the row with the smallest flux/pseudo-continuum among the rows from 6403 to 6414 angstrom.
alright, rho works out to 6409.98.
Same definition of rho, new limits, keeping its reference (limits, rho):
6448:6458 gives 6451.44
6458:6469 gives 6464.83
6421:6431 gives 6423.28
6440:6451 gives 6449.96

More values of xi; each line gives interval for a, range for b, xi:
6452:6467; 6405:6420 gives 8.92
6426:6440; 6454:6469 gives 8.79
